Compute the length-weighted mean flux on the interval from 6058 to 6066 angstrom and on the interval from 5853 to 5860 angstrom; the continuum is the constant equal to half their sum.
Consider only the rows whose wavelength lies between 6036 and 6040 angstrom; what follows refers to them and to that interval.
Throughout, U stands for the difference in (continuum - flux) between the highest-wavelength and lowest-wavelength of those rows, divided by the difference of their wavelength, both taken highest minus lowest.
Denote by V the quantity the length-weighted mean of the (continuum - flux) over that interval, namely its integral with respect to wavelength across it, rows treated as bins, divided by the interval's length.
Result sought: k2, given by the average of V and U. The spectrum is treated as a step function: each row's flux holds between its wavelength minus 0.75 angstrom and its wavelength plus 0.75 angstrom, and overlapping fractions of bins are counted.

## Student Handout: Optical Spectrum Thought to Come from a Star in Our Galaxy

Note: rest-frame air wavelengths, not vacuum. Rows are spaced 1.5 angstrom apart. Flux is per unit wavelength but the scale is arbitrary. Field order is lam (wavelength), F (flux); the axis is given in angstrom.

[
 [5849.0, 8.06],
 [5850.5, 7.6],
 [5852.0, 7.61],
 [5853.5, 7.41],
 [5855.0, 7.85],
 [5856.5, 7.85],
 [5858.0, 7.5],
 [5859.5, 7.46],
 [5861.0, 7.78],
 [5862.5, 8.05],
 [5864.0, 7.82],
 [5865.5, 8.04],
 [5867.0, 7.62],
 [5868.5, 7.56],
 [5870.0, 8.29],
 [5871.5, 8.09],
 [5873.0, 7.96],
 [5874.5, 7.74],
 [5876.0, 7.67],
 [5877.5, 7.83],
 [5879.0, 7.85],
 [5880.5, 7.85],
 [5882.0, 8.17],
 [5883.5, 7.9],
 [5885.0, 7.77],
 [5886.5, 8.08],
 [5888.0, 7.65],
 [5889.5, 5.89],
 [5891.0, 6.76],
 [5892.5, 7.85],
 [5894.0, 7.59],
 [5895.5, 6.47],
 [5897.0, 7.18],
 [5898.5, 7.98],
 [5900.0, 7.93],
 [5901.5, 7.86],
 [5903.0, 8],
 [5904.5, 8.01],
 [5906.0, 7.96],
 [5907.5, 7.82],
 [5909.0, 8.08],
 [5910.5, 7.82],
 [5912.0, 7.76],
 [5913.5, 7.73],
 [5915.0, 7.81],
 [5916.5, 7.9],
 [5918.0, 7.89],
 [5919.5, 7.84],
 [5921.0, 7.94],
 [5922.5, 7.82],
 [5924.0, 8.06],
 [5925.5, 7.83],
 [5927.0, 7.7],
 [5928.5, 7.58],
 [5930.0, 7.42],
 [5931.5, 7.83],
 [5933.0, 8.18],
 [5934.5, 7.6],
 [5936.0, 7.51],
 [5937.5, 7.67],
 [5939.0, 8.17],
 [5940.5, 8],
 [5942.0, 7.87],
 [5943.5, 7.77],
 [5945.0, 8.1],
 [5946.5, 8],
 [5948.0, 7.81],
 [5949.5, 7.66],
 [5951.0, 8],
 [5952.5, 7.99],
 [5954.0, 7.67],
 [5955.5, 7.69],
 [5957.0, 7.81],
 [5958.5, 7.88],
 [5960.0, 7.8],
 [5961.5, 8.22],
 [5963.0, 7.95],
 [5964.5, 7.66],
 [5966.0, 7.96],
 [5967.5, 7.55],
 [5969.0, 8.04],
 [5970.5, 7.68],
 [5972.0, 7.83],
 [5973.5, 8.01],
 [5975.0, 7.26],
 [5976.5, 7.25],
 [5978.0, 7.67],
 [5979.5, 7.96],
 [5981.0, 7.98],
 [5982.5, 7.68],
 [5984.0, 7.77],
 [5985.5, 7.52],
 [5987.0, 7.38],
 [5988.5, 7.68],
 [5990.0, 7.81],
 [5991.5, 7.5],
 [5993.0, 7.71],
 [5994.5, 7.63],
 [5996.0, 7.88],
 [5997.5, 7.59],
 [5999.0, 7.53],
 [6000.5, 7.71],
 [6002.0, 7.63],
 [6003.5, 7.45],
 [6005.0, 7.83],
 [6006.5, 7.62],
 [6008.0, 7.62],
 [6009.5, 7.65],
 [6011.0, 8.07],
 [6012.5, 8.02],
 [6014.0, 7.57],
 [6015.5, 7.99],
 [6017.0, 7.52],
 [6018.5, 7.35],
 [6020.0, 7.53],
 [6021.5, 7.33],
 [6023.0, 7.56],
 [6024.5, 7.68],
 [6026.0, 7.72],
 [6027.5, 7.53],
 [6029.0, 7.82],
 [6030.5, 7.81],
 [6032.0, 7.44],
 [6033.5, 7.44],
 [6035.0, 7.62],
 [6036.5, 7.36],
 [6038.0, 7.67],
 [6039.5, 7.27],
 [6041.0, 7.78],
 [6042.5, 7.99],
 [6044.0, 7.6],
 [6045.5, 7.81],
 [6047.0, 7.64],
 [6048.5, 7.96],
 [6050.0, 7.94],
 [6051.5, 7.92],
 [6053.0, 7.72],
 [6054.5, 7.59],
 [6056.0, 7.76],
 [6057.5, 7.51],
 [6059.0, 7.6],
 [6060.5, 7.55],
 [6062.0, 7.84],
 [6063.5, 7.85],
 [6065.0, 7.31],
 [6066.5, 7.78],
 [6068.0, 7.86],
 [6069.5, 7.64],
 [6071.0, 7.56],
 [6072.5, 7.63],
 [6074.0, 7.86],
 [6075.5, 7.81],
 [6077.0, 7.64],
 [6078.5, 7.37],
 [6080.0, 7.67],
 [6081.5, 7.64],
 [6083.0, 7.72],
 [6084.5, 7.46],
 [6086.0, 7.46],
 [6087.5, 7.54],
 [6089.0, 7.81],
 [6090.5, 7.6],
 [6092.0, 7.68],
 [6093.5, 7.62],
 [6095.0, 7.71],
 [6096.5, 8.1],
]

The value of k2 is 0.11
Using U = 0.03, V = 0.18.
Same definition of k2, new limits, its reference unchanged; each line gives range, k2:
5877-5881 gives -0.11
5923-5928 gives -0.05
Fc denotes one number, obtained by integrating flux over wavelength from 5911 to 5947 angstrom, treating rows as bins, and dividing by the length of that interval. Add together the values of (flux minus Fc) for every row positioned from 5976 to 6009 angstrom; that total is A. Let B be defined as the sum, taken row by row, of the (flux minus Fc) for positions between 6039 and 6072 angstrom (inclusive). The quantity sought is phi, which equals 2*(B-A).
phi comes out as 2.2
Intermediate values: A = -3.9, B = -3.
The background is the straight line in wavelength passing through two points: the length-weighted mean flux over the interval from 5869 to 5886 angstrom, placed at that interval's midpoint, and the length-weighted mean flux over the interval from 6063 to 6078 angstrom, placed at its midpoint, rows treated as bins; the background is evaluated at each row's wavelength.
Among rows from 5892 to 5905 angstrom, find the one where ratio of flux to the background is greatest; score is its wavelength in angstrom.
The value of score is 5904.5 angstrom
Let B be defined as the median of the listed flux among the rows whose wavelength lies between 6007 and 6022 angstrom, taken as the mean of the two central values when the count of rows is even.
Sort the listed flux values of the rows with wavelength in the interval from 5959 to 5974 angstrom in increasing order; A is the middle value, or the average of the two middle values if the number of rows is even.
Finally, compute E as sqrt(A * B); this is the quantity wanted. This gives 7.74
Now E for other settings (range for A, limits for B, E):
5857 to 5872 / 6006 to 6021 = 7.71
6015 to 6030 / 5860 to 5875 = 7.72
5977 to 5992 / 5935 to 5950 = 7.76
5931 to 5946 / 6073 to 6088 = 7.74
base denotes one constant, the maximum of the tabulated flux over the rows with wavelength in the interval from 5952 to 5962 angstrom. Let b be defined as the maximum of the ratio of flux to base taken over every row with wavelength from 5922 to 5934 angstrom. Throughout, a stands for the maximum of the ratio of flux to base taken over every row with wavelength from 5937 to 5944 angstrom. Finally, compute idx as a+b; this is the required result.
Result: 1.99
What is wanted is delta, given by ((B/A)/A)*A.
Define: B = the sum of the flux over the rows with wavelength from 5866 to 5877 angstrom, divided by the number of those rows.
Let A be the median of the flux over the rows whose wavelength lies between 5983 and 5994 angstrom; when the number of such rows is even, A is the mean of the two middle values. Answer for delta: 1.02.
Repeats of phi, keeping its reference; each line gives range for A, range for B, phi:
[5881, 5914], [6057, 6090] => -0.3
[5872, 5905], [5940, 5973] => 9.9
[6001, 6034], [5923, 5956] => 7.9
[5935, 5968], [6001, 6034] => -9.1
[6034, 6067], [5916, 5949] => 6.8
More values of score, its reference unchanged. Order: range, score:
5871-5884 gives 5882.0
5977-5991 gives 5981.0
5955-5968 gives 5961.5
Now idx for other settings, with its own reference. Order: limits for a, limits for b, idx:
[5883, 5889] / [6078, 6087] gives 1.92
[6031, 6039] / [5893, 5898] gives 1.86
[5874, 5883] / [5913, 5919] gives 1.95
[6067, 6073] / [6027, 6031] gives 1.91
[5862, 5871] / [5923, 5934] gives 2.00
